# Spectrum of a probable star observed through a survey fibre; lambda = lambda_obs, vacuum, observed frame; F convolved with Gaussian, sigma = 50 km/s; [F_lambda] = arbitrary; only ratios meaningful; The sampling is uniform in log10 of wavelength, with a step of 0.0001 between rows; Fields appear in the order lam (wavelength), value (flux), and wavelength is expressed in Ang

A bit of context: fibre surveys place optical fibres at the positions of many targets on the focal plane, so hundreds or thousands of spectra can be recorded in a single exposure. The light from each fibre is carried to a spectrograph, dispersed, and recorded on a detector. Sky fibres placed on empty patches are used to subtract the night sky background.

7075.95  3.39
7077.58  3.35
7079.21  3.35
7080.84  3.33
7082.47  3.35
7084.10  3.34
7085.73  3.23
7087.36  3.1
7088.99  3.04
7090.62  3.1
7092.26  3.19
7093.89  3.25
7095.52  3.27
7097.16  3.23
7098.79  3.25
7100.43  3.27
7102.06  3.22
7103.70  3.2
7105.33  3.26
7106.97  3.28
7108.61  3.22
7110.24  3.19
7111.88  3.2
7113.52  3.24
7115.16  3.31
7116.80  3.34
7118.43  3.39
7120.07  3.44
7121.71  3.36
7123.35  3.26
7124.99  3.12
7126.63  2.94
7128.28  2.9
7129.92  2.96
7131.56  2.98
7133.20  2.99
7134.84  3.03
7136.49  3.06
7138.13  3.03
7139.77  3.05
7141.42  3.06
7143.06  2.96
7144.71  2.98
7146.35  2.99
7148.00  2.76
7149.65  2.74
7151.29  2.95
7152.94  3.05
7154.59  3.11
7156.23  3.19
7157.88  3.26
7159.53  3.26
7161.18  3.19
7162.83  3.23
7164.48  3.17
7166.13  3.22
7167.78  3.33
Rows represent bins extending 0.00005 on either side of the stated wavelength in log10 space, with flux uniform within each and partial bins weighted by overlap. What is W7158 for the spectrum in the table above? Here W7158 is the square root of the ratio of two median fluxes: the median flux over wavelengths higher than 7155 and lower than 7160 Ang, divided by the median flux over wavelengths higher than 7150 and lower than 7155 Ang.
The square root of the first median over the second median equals 1.034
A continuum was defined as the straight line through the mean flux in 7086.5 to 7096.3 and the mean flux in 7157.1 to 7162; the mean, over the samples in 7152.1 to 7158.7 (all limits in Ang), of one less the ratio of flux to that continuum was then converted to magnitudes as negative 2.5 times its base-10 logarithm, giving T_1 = 4.0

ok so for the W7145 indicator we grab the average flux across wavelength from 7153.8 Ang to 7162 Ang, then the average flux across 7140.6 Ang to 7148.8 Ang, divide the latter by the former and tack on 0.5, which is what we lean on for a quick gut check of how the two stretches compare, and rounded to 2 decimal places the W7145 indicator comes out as 1.42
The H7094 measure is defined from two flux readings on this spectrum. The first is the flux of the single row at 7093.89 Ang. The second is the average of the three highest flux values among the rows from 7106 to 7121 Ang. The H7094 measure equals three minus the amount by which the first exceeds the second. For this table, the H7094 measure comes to 3.14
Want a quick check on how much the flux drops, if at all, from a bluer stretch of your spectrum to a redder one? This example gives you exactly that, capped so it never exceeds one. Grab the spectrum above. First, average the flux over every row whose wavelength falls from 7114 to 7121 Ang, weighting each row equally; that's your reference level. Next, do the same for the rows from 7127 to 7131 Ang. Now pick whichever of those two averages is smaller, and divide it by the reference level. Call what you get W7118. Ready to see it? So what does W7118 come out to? 0.87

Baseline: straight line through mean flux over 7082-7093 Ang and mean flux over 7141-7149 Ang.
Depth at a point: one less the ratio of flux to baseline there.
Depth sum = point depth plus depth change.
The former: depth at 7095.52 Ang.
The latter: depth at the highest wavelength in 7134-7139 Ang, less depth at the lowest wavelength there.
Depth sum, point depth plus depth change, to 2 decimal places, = -0.04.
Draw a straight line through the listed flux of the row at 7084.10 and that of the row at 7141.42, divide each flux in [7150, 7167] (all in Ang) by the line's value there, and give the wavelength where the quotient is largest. 7159.53 Ang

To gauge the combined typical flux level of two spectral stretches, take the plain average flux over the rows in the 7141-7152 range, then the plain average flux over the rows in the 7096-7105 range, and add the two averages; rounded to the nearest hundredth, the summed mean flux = 6.15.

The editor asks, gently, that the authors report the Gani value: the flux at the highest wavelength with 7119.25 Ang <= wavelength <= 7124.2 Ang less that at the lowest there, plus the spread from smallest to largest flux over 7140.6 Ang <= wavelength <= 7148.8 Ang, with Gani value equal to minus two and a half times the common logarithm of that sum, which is 2.3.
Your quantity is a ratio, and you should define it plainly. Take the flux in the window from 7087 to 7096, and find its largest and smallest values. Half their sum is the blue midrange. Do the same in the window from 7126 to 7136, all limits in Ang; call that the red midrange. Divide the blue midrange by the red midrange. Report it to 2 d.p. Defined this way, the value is 1.06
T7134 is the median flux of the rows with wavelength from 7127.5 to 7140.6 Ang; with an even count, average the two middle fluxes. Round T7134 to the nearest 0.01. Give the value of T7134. 3.01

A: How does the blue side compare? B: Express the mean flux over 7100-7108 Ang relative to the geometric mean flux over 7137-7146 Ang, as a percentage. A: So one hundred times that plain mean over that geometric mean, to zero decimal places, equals 108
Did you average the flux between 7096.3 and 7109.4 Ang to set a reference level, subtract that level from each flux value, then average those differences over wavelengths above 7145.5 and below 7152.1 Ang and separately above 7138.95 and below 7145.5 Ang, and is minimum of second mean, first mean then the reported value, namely -0.38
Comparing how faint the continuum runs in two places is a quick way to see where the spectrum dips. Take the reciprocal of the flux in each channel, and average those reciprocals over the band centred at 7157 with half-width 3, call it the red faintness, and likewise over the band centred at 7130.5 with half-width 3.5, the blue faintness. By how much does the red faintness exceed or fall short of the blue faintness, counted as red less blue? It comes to -0.026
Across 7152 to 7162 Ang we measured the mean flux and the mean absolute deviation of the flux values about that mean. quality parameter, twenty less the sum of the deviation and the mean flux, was 16.8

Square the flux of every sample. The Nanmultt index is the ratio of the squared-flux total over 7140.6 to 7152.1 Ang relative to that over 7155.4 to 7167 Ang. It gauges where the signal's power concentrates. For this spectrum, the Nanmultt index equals 0.82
